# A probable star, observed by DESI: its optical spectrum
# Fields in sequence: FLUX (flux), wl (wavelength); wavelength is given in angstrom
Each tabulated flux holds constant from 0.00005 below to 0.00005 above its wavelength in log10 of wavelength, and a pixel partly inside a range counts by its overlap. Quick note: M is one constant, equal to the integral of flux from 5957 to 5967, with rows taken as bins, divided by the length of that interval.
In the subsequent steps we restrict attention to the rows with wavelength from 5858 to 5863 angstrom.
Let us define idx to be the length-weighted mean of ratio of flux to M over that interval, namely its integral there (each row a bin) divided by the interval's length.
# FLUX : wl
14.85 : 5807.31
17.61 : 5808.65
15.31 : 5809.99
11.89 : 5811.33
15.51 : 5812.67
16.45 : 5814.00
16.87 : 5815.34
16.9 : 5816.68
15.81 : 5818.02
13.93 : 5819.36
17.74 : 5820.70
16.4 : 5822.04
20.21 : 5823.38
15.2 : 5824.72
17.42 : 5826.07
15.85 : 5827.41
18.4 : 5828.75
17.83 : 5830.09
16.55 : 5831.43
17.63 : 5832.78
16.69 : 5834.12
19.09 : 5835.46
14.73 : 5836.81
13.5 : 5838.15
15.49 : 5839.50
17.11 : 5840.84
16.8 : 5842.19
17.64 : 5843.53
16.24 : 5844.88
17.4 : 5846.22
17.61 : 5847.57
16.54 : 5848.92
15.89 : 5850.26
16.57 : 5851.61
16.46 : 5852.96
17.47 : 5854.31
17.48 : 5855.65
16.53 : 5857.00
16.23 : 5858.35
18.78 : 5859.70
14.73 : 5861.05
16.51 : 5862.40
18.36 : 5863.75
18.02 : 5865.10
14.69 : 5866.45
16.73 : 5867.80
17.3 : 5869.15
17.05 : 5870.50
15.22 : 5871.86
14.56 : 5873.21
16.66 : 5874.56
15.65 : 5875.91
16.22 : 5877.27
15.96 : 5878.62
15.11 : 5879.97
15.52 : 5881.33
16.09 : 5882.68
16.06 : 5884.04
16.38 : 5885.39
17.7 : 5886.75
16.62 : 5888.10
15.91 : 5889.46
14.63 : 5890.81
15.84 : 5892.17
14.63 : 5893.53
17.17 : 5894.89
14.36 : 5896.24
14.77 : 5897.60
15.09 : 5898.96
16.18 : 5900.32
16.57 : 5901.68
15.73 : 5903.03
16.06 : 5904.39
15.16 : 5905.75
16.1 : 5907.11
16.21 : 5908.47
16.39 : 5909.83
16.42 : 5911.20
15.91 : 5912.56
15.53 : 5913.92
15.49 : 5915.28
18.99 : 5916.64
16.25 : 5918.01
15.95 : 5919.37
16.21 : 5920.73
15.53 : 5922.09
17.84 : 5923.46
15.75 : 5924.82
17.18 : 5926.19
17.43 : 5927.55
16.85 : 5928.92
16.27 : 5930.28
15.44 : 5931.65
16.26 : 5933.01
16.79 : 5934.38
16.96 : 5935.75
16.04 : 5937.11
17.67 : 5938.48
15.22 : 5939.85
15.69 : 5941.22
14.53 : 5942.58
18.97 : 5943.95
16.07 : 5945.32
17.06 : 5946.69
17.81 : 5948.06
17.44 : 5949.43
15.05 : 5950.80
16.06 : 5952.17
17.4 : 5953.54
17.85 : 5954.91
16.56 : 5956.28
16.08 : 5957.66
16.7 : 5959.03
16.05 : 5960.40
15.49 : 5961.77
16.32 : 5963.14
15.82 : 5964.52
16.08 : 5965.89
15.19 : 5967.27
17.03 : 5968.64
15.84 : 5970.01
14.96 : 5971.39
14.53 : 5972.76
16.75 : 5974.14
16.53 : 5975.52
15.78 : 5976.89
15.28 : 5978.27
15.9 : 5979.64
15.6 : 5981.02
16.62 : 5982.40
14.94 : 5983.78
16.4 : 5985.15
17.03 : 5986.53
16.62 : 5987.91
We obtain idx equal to 1.03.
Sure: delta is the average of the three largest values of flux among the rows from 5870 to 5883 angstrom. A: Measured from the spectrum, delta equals 16.6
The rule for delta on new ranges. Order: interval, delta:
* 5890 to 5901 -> 16.4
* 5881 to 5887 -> 16.7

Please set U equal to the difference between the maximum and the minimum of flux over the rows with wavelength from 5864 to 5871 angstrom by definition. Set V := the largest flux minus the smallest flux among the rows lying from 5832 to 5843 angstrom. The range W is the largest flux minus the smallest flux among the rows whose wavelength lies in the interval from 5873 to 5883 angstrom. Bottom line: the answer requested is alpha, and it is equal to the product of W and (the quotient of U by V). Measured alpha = 1.3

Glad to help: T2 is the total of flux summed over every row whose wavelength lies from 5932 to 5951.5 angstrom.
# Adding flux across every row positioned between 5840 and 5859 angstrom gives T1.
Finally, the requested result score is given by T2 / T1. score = 0.981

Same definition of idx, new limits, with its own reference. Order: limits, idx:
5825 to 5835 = 1.07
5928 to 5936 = 1.02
